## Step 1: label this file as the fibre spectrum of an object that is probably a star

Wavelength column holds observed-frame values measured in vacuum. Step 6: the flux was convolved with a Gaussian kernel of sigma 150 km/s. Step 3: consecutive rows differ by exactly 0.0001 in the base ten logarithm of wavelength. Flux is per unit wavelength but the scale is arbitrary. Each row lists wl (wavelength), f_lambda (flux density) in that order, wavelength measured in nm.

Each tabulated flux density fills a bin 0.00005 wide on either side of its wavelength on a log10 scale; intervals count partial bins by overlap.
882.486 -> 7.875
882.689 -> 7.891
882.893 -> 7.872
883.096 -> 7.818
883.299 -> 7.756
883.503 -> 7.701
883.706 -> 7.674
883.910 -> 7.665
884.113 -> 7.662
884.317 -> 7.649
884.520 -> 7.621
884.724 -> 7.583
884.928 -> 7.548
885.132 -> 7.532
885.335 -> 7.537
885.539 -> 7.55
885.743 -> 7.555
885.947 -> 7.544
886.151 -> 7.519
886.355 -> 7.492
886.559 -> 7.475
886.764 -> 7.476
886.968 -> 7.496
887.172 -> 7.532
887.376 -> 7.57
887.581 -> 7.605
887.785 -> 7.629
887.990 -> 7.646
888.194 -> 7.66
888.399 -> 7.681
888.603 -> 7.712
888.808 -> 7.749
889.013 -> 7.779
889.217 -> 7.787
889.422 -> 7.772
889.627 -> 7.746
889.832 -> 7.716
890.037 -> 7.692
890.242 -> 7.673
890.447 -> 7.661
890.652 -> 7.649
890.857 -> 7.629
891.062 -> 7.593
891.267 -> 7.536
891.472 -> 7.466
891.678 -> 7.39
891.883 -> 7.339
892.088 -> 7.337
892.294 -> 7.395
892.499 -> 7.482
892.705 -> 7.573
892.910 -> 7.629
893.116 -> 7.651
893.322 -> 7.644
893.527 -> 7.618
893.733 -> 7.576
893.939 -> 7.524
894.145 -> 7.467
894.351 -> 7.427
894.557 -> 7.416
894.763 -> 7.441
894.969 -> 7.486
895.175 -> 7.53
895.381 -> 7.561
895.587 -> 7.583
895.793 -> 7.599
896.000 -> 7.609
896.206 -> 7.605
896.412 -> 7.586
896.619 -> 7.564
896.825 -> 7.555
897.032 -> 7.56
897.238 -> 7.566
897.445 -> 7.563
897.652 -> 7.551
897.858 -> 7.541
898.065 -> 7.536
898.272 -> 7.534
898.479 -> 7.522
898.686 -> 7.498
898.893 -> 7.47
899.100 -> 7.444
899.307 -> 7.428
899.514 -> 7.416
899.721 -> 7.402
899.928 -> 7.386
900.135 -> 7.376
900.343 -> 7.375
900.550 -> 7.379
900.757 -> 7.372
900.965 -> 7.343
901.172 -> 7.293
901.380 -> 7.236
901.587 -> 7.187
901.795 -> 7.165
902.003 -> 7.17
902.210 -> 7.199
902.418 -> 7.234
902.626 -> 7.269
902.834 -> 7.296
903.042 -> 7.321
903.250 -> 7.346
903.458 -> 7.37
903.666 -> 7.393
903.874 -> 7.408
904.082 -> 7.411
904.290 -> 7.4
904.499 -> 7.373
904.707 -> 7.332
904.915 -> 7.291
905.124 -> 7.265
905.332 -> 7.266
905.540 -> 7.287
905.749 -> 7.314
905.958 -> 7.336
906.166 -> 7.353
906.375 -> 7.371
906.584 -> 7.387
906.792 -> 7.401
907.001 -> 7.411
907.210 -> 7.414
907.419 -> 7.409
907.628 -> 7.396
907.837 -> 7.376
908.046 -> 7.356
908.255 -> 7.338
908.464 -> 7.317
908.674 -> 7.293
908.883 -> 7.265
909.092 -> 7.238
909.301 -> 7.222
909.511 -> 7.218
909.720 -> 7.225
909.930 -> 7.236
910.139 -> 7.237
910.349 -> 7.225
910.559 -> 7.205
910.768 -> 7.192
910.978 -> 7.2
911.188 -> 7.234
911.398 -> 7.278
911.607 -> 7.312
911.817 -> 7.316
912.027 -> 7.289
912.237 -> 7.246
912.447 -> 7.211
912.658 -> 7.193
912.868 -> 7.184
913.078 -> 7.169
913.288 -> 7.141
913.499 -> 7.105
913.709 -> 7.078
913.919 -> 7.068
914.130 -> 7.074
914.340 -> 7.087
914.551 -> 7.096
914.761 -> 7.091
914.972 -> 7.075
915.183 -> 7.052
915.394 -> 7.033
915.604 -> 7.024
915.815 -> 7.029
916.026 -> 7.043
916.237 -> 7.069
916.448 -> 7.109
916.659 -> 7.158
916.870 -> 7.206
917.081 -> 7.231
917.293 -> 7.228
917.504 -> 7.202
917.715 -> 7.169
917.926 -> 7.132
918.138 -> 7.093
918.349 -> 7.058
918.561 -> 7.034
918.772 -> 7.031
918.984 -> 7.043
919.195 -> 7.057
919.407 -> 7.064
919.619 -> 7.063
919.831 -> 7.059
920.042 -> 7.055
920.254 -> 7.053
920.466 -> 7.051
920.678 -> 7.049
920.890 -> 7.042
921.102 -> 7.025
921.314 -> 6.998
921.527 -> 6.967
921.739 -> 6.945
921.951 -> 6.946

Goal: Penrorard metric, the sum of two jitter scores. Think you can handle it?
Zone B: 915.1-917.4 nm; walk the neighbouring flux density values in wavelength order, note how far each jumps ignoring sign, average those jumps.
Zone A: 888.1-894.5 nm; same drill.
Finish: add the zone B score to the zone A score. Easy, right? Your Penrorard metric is 0.061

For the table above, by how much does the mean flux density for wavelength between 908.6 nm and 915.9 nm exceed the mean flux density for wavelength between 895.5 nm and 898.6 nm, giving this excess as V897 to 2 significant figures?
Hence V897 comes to -0.39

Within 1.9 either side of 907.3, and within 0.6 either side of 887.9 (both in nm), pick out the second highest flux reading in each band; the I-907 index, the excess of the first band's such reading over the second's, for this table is -0.25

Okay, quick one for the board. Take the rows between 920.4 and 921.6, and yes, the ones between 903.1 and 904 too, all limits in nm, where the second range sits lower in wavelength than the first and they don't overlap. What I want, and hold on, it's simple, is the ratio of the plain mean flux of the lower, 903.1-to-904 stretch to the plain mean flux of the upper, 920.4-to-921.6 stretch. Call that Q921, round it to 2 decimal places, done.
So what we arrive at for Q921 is 1.05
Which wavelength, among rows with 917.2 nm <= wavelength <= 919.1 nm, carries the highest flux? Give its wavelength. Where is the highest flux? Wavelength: 917.293 nm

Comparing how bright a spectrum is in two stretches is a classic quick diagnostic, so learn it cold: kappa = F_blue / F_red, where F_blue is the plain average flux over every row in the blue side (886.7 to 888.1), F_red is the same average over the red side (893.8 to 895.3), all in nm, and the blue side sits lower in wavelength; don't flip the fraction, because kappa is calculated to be 1.01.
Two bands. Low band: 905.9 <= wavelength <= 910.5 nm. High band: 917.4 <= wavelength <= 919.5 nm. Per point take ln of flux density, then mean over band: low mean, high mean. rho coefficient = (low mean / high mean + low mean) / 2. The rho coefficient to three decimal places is 1.503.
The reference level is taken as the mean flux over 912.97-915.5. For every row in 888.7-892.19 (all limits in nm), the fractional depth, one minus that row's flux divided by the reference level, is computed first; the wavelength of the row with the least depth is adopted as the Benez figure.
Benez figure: 889.217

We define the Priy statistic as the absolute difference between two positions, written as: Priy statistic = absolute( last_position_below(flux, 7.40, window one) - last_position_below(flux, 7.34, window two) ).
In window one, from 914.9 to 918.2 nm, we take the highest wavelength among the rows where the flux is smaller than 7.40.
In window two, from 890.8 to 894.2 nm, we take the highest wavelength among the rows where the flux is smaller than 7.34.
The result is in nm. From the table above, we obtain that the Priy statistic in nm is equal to 26.05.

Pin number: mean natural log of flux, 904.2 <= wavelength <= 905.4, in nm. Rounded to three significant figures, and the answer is 1.99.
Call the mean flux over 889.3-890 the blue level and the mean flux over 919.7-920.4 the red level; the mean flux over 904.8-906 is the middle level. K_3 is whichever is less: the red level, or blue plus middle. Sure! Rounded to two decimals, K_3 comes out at 7.06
